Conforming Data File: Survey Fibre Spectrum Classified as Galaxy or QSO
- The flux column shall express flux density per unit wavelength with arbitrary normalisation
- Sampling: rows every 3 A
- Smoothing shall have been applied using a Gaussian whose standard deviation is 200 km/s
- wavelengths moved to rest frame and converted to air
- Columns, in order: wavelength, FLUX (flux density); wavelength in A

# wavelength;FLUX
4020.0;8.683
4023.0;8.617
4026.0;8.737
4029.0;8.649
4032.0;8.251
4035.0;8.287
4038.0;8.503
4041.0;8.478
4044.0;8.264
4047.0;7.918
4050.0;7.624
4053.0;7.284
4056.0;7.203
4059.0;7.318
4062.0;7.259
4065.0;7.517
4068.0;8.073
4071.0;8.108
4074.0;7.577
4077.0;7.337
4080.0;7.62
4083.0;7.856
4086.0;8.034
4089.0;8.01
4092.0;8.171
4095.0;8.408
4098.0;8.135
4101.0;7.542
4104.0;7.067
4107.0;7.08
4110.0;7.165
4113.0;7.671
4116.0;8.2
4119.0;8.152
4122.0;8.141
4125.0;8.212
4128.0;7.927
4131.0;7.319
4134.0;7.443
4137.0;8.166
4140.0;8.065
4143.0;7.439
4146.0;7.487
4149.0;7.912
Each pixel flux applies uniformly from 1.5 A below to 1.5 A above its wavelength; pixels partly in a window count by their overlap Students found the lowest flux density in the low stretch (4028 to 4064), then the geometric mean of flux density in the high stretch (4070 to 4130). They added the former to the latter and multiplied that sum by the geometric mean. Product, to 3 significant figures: 117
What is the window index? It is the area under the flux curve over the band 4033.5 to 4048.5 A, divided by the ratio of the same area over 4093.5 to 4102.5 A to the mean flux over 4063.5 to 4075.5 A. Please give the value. 13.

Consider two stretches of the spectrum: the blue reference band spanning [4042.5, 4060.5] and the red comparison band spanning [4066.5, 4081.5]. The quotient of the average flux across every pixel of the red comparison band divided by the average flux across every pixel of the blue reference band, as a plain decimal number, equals 1.02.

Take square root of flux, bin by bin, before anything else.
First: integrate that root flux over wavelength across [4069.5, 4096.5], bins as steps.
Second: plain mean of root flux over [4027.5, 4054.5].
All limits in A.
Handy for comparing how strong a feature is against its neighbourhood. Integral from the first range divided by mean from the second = 26.6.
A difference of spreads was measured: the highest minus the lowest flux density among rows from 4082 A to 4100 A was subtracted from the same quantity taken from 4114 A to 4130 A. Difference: -0.27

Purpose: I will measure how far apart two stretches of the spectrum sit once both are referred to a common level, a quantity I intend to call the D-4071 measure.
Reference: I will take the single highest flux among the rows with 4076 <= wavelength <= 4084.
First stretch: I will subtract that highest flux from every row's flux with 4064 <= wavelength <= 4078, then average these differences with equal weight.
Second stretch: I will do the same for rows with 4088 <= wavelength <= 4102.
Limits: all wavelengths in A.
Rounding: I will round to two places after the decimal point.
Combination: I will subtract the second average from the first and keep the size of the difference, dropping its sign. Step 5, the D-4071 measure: 0.33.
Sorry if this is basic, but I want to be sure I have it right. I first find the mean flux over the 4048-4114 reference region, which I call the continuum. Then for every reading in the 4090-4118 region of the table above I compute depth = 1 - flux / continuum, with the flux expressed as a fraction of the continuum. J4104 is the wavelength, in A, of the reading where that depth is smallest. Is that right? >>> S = 4095.0 A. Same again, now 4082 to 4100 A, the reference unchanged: 4095.0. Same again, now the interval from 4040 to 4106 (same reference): 4041.0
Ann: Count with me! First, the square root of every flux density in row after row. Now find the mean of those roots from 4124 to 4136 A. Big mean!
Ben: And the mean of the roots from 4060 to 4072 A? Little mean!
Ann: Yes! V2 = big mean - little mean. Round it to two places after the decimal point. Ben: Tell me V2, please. 0.00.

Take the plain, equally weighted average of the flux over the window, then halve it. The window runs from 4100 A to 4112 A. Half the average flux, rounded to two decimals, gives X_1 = 3.61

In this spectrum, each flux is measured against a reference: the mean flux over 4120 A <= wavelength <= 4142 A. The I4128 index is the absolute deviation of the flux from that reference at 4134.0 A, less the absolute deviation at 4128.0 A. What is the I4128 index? 0.4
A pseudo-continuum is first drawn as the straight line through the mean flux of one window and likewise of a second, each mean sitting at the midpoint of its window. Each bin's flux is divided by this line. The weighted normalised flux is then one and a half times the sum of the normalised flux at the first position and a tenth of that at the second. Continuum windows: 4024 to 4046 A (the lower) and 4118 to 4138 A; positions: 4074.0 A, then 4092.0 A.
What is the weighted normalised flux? 1.53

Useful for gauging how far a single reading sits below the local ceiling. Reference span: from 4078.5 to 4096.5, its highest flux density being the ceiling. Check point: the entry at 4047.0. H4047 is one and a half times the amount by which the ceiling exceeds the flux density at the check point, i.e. 0.7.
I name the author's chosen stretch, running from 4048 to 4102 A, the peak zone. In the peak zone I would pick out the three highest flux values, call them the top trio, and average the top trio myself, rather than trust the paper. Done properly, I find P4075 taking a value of 8.24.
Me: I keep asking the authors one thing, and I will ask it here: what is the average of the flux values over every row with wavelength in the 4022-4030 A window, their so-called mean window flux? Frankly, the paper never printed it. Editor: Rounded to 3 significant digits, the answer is 8.67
